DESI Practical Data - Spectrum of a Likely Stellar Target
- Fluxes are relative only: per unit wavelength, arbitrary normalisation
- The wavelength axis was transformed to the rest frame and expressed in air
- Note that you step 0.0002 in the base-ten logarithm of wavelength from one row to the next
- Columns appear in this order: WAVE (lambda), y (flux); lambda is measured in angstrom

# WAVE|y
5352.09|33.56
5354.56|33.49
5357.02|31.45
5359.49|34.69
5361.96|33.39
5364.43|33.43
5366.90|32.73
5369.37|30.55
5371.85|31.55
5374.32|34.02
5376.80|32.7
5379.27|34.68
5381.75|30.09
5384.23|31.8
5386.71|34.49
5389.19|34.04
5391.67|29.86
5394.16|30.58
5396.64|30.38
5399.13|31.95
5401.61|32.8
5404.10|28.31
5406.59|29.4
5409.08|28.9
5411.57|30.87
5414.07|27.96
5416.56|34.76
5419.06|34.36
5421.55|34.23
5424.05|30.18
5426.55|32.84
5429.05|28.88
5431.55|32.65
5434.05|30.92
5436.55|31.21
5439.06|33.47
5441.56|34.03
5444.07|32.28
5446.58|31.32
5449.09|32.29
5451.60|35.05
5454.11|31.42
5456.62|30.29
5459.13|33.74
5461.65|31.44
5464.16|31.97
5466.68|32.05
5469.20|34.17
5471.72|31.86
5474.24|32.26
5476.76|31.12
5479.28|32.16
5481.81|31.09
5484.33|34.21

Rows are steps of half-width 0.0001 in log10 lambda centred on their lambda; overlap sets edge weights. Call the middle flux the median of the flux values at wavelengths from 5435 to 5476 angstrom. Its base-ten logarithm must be 1.51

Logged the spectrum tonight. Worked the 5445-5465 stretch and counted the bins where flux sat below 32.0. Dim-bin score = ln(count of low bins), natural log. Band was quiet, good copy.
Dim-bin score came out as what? 1.61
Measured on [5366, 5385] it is 1.39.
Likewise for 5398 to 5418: 1.79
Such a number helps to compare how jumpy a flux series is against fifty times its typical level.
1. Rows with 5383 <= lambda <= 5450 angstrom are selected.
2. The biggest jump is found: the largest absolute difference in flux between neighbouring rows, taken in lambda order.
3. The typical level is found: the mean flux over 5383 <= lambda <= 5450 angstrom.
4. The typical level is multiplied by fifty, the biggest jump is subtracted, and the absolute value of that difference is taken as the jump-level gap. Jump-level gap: 1576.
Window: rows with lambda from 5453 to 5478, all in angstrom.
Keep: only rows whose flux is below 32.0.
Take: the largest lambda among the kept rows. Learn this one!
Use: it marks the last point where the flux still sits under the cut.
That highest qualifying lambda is 5476.76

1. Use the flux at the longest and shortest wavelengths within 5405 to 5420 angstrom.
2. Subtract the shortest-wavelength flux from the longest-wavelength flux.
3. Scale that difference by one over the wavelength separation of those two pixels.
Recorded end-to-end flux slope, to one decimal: 0.4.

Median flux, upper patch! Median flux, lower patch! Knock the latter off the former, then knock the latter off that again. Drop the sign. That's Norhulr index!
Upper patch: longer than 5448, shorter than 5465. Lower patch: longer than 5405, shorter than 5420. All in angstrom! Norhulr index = 28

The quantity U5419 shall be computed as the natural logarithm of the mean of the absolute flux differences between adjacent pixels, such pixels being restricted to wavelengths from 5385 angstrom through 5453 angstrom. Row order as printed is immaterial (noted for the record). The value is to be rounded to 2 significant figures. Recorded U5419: 0.69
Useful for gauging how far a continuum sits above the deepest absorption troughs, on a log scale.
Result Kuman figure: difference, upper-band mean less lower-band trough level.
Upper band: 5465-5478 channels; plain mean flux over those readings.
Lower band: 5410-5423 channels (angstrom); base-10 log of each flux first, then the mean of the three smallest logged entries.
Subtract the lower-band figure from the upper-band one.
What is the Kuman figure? 30.8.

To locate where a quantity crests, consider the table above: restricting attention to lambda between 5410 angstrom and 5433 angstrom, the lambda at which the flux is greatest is 5416.56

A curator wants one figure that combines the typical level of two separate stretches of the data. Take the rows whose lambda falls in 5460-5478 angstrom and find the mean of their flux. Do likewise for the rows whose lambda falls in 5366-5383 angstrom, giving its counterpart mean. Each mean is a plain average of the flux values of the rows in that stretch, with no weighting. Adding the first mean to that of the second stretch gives 64.5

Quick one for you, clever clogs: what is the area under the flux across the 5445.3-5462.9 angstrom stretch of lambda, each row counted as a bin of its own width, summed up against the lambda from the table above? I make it 567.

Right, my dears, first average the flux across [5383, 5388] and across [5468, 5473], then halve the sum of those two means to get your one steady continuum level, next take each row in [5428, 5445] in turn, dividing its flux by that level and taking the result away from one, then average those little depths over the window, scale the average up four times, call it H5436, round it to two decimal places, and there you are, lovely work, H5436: 0.14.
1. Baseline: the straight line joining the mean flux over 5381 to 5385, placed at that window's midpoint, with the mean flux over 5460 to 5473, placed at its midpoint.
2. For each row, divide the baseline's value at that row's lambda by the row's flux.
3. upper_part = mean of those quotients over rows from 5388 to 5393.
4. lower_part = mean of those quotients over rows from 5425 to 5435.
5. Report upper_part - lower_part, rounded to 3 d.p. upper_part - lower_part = -0.039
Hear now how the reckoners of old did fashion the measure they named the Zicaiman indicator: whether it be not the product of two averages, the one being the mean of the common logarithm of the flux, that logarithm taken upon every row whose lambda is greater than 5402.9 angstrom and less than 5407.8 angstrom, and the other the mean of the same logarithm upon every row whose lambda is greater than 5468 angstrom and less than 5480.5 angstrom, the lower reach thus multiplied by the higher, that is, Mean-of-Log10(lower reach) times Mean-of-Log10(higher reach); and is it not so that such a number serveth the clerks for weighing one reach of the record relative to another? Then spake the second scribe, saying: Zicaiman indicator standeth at 2.20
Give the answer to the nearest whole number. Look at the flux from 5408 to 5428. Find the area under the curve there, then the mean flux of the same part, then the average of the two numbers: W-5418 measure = 333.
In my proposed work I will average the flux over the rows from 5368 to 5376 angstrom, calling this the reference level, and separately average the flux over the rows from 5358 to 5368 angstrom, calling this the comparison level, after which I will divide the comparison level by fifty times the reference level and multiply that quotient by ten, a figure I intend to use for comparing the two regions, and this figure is 0.209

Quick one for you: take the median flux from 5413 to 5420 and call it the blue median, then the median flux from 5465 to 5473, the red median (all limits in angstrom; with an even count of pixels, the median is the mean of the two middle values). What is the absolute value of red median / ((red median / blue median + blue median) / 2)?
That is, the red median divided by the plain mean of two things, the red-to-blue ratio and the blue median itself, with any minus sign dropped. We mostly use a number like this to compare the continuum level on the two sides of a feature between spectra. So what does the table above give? 1.82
